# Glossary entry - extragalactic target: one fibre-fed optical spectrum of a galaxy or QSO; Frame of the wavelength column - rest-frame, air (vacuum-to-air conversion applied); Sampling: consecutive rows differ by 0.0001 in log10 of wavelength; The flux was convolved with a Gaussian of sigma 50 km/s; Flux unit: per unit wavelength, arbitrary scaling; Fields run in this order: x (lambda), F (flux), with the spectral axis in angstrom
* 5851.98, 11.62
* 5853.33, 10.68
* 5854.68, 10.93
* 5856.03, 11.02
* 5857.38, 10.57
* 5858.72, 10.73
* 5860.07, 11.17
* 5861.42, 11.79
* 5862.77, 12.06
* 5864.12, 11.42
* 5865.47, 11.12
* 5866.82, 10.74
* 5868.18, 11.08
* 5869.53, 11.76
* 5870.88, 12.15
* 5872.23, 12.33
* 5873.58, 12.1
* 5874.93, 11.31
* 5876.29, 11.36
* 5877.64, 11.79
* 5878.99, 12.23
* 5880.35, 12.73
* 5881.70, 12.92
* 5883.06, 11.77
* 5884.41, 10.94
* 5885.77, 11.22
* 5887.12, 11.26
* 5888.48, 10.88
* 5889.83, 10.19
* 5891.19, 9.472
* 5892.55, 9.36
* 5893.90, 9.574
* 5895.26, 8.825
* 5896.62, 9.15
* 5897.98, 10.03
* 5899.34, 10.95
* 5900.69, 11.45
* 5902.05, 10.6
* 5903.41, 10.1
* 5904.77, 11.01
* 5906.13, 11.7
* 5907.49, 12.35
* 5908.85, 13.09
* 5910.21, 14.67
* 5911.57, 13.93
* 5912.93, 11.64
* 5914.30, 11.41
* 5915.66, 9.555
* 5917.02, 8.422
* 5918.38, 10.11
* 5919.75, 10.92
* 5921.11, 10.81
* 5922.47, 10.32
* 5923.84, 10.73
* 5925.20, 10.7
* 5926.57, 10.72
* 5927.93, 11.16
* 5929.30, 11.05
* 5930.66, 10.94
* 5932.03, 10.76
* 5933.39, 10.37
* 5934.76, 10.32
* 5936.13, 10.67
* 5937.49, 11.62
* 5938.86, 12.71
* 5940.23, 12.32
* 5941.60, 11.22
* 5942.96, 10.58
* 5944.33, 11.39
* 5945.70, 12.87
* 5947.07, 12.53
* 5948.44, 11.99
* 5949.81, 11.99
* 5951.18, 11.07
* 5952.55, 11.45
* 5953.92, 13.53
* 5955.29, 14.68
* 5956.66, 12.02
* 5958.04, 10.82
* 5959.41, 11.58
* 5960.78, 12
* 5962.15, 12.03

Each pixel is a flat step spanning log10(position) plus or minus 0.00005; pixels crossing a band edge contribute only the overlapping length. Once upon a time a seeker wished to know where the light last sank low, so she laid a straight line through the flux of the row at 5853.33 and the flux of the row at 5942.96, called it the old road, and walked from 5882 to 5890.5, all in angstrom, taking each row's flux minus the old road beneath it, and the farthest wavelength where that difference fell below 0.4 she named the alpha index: 5889.83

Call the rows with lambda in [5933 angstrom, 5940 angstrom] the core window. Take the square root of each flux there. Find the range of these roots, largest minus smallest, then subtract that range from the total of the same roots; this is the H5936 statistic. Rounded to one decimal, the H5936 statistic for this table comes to 16.3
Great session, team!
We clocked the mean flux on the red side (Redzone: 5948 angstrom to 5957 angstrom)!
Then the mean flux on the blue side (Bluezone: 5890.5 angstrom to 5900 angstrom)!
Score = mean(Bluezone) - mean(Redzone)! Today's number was -2.8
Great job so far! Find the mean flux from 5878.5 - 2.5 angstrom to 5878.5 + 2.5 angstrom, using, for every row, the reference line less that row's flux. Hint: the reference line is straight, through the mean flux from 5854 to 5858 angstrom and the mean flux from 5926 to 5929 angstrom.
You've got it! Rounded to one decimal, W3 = -1.2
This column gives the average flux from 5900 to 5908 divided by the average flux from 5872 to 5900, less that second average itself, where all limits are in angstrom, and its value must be -9.9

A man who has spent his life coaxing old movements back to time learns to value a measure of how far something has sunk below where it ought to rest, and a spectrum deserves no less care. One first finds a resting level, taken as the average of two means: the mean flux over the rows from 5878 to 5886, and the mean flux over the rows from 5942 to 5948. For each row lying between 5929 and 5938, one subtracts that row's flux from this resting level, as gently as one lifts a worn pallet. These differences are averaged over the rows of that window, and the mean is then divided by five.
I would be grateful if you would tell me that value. 0.22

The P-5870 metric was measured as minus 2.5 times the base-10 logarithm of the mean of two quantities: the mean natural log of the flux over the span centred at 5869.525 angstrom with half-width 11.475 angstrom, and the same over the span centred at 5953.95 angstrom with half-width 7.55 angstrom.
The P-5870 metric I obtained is -0.983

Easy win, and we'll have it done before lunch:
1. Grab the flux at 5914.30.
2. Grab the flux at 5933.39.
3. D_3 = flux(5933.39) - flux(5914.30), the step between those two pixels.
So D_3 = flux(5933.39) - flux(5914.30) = -1.04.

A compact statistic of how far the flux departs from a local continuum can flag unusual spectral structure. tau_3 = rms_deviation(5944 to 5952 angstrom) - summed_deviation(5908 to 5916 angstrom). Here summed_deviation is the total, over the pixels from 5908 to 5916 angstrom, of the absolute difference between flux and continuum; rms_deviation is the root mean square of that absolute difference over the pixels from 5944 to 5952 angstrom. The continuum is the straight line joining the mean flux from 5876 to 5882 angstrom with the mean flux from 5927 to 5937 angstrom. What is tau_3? -8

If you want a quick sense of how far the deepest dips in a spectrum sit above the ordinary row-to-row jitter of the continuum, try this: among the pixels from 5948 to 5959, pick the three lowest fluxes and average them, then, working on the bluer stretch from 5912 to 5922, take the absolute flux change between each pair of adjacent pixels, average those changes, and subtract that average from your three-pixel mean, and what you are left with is 10.1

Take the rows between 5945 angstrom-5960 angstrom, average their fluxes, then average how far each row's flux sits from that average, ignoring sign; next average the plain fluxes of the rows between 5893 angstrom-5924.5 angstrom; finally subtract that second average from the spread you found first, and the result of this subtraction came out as -10.1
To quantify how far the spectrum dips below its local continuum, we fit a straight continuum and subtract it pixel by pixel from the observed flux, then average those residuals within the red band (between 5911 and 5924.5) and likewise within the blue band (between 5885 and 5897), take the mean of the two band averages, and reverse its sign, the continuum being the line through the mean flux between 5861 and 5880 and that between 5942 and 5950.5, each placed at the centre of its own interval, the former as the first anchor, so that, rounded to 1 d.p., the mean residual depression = 1.4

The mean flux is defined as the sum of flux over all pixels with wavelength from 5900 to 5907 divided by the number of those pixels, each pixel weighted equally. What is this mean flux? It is 11.0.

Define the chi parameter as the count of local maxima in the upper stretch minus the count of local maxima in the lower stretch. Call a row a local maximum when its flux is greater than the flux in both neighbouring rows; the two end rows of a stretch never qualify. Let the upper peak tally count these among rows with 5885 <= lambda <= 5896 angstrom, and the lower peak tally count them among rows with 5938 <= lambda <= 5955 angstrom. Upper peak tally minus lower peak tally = 1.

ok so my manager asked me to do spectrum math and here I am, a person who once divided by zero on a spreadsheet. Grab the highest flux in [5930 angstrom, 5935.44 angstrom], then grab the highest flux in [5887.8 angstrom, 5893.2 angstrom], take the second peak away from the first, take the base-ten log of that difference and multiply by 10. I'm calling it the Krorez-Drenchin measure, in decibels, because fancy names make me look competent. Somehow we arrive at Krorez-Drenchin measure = -12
